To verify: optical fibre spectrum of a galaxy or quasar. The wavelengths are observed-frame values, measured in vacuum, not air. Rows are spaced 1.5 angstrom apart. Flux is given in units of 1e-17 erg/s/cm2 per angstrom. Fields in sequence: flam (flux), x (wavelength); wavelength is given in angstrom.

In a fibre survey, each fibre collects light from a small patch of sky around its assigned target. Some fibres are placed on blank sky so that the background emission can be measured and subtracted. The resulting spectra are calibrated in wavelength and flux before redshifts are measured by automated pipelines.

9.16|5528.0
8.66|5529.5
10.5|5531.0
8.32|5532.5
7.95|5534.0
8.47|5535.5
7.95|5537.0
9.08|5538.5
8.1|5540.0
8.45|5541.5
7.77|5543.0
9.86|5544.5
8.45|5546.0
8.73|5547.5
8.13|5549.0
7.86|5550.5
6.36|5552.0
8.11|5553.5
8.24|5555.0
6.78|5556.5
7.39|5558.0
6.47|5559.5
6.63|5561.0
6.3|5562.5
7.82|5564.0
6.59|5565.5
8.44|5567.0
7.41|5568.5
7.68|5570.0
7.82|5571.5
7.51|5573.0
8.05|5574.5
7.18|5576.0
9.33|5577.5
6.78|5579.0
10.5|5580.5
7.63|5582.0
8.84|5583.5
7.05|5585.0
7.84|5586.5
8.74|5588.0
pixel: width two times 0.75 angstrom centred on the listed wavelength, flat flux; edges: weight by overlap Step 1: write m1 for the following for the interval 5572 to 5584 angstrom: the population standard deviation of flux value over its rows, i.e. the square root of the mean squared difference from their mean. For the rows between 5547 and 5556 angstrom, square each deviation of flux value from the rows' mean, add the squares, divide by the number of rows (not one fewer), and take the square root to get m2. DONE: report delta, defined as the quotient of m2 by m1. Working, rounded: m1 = 1.16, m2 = 0.74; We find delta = 0.6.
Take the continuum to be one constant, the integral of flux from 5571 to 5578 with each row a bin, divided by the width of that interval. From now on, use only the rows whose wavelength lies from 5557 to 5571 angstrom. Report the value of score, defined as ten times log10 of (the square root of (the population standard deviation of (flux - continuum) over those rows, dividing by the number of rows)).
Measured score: -0.81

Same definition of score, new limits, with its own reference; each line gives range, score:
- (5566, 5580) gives -0.76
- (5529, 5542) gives -0.63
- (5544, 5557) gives -0.07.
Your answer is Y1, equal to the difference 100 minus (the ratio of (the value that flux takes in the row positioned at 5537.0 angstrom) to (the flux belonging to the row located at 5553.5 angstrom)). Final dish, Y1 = 99.0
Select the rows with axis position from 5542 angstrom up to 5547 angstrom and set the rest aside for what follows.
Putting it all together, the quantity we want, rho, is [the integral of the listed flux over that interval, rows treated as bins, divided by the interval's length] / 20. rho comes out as 0.434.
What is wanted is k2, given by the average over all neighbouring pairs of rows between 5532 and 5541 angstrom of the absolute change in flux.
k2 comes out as 0.70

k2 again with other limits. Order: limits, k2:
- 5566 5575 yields 0.46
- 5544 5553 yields 0.81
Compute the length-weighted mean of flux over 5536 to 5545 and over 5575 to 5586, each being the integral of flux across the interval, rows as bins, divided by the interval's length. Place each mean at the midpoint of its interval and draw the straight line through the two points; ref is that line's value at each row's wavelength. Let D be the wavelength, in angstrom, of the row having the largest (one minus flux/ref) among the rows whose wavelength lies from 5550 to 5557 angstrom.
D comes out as 5552.0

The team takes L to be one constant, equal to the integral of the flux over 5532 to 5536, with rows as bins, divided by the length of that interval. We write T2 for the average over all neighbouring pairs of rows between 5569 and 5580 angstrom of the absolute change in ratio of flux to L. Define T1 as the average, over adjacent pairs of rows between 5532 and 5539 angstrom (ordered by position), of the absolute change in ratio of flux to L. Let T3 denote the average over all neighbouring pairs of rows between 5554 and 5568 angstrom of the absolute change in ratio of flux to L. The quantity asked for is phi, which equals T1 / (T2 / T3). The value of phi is 0.071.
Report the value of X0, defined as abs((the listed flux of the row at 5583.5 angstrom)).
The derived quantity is 8.8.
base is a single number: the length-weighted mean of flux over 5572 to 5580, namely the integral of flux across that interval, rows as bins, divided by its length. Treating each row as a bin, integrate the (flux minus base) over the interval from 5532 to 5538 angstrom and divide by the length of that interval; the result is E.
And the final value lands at 0.3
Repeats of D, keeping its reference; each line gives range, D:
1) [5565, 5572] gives 5565.5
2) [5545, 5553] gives 5552.0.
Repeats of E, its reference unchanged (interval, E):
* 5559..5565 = -1.0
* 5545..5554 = 0.1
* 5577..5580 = 0.3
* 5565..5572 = -0.2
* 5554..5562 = -0.7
